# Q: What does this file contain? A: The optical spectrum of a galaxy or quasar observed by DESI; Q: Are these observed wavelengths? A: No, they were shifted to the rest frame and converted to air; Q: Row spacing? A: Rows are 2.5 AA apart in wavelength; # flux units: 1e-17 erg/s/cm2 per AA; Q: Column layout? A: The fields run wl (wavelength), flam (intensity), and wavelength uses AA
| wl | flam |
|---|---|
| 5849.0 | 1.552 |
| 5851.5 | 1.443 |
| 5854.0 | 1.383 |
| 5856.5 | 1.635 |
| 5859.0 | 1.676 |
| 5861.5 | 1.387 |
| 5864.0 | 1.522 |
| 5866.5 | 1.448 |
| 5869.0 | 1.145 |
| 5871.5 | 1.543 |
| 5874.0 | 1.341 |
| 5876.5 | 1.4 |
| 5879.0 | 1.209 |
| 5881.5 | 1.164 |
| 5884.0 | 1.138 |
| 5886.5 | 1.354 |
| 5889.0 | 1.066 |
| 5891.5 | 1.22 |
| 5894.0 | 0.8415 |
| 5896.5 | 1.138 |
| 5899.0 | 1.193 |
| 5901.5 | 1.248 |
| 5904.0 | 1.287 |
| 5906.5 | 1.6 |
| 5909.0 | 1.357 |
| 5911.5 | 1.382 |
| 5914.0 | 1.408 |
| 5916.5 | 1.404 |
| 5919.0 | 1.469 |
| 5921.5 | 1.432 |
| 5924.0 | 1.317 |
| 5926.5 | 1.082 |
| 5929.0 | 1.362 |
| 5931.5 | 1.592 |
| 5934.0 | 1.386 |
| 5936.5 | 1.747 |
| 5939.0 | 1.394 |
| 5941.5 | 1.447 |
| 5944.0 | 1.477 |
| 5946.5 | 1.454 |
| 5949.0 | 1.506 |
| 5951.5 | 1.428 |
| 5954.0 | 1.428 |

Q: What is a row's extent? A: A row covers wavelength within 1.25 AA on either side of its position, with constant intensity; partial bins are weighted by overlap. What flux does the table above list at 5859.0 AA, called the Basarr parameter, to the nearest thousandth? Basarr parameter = 1.676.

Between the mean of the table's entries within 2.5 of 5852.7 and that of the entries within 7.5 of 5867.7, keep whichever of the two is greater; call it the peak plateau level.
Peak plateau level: 1.41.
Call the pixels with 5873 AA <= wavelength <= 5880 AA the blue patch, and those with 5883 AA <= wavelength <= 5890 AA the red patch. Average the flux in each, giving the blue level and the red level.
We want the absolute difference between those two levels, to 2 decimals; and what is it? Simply 0.13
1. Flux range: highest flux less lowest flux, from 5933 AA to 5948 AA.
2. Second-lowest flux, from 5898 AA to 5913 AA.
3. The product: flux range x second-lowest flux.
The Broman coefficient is 0.5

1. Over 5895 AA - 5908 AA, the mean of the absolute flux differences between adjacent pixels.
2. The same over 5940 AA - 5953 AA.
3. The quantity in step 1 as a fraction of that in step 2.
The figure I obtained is 2.5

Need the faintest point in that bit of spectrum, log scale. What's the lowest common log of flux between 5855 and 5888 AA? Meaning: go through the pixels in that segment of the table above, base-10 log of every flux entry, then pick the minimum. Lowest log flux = 0.056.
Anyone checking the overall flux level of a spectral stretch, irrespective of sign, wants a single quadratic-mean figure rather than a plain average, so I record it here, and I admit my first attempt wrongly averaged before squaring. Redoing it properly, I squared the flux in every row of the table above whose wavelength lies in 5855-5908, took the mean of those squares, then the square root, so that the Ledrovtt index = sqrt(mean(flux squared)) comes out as 1.33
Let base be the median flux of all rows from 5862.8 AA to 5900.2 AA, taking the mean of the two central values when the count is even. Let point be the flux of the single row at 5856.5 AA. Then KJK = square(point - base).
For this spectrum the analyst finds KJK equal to 0.181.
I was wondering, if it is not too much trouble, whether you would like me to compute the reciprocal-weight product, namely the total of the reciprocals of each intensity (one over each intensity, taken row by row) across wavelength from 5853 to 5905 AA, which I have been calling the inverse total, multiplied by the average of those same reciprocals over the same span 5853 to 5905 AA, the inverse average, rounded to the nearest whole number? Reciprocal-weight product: 13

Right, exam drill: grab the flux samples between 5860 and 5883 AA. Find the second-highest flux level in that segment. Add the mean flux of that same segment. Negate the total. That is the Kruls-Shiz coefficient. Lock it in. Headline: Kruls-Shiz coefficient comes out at -2.87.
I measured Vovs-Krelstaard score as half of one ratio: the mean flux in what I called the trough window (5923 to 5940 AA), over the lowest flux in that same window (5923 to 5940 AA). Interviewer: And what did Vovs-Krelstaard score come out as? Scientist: 0.65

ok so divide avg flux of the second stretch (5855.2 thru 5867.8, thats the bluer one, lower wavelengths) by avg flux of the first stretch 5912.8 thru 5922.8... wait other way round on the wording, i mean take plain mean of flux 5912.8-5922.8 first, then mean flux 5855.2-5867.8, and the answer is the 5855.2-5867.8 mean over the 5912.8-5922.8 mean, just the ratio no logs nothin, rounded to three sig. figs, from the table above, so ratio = 1.07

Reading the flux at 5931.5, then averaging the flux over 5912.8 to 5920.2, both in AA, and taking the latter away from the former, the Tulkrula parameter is 0.17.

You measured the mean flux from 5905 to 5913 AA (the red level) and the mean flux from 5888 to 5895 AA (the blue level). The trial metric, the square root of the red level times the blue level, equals 1.23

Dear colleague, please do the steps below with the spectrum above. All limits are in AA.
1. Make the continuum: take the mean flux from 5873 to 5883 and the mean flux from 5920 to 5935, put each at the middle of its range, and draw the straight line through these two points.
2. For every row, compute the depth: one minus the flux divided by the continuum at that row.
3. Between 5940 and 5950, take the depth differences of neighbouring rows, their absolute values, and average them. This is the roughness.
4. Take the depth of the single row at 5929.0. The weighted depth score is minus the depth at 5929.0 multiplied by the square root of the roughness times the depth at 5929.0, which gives 0.0000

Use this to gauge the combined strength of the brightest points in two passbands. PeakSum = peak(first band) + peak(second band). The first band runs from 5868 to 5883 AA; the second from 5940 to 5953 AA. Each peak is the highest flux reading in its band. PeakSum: 3.05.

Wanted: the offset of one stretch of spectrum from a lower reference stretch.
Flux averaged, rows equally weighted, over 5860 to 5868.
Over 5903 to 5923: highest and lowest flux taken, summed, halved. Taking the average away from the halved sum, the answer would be -0.01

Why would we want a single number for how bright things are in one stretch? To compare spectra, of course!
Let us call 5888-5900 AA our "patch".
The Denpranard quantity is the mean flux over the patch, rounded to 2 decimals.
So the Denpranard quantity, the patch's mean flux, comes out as 1.09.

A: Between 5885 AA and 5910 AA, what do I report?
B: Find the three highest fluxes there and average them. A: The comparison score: 1.44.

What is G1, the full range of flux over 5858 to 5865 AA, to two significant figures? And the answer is 0.29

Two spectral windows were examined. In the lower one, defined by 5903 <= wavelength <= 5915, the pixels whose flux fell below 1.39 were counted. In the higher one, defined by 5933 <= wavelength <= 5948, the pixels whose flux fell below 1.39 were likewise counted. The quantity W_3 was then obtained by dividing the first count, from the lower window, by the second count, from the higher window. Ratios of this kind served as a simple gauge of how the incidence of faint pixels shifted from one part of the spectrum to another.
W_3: 3.0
